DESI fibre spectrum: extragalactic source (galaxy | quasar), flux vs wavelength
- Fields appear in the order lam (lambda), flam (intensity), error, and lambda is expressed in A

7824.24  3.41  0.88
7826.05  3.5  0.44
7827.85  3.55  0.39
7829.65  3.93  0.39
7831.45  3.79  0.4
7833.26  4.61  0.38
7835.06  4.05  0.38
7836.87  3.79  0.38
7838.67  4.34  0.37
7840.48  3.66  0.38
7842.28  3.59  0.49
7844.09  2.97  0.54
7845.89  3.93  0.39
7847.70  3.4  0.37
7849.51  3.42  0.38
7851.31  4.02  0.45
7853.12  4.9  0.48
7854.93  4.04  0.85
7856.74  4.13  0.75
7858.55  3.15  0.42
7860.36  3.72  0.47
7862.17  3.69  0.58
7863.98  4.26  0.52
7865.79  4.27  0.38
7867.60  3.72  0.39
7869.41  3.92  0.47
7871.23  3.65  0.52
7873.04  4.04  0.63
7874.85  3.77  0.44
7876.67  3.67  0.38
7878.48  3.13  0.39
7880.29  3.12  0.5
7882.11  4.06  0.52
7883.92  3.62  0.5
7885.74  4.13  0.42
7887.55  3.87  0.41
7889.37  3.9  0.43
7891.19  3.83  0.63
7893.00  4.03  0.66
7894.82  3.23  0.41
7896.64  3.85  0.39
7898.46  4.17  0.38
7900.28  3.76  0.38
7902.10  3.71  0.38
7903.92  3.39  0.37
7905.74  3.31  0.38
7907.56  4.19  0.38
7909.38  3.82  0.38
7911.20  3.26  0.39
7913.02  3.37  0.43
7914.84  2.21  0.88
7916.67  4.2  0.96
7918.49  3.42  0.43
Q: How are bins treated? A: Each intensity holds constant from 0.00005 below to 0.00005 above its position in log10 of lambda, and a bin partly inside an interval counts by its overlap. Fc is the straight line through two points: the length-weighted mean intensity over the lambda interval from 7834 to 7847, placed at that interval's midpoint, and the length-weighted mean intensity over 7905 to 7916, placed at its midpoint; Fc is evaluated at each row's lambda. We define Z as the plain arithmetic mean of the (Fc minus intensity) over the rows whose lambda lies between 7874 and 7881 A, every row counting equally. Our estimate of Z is 0.14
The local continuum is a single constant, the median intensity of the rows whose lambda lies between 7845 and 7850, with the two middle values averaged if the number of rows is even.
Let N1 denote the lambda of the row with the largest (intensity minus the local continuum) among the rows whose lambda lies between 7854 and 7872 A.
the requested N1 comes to 7865.79 A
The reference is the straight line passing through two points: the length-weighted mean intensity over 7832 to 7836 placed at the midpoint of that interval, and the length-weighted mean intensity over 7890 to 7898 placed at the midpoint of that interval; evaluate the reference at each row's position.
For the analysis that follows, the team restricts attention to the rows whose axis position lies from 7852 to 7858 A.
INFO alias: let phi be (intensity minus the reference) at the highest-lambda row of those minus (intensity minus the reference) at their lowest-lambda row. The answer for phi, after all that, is -0.7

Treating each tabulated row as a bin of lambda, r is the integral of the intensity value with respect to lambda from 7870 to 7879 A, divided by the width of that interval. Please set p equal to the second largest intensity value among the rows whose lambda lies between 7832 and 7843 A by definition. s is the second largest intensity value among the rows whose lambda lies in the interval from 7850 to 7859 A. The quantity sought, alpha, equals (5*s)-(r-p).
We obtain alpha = 21.3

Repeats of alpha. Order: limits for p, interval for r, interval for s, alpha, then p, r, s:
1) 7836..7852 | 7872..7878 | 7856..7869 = 21.5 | 4.02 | 3.77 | 4.26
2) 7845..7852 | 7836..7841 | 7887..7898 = 19.5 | 3.93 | 3.95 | 3.9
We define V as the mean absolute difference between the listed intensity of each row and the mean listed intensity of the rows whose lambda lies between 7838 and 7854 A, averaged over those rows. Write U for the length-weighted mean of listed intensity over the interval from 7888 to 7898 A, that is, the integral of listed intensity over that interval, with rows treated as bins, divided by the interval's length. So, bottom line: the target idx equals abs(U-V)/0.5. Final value 6.7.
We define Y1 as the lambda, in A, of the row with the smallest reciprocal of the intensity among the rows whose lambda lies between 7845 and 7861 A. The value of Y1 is 7853.12 A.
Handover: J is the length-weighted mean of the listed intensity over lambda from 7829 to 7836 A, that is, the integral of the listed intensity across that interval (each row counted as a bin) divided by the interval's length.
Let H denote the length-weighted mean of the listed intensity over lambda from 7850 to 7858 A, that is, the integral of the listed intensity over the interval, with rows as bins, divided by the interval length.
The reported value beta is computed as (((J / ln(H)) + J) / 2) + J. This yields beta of 7.58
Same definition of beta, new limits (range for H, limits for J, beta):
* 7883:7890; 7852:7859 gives 7.68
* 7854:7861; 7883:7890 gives 7.29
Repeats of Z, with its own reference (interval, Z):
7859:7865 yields -0.24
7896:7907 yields -0.27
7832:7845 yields -0.08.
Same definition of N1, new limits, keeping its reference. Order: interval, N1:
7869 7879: 7873.04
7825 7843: 7833.26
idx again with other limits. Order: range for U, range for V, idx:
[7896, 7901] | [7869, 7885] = 7.4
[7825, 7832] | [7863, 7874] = 6.9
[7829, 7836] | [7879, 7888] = 7.6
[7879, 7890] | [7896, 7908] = 7.0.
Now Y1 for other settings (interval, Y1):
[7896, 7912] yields 7907.56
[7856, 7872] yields 7865.79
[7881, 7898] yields 7885.74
